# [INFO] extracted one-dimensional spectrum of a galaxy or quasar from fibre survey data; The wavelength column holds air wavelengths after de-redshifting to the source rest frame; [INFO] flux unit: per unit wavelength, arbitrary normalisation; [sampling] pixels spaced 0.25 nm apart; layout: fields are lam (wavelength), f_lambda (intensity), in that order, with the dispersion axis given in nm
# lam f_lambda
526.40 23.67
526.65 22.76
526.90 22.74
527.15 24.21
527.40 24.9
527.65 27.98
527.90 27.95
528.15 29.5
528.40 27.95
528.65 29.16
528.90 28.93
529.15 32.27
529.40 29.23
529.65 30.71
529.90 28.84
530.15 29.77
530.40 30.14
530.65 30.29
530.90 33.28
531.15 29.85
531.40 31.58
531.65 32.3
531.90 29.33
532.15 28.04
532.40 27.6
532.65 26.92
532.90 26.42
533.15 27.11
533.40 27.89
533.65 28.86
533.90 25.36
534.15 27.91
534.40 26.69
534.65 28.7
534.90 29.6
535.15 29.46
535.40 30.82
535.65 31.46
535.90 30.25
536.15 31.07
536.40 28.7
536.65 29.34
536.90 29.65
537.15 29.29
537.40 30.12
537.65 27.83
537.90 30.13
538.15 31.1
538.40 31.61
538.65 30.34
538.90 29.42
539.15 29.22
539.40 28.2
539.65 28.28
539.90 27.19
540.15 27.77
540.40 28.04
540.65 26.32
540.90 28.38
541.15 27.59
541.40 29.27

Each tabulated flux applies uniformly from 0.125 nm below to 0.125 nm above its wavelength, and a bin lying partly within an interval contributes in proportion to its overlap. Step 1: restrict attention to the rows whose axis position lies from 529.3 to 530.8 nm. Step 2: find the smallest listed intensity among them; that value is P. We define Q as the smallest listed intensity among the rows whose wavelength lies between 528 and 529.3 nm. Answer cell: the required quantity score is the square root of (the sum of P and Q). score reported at 7.54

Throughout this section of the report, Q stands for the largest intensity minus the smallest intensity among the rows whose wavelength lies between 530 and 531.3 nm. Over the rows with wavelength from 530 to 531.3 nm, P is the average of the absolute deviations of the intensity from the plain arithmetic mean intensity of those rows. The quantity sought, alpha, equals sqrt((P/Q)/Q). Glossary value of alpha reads 0.29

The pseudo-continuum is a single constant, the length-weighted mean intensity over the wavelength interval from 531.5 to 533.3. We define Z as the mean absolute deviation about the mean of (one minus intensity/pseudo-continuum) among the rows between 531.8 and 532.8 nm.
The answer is 0.025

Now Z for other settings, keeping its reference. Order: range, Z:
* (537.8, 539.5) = 0.032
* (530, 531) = 0.043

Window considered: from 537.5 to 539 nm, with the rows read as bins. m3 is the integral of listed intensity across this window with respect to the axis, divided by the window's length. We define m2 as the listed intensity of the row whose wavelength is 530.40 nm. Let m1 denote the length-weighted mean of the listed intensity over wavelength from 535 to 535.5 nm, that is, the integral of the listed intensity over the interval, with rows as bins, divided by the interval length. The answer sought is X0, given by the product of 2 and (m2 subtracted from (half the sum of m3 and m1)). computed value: 0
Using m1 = 30.1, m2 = 30.14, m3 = 30.1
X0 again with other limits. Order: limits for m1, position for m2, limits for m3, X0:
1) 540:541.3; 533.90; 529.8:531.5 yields 7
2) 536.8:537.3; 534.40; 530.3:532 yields 7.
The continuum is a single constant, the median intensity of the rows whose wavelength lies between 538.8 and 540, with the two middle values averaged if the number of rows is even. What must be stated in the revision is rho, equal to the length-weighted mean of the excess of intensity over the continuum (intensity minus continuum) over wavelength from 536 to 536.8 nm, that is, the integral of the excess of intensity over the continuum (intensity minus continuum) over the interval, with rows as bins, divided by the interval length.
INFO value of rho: 1.4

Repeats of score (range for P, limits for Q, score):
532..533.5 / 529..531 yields 7.43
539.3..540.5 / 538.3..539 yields 7.52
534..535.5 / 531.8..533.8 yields 7.29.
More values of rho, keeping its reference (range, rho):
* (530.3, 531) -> 2.9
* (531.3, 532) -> 2.8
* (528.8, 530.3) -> 1.7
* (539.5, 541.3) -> -0.6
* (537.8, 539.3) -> 2.0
